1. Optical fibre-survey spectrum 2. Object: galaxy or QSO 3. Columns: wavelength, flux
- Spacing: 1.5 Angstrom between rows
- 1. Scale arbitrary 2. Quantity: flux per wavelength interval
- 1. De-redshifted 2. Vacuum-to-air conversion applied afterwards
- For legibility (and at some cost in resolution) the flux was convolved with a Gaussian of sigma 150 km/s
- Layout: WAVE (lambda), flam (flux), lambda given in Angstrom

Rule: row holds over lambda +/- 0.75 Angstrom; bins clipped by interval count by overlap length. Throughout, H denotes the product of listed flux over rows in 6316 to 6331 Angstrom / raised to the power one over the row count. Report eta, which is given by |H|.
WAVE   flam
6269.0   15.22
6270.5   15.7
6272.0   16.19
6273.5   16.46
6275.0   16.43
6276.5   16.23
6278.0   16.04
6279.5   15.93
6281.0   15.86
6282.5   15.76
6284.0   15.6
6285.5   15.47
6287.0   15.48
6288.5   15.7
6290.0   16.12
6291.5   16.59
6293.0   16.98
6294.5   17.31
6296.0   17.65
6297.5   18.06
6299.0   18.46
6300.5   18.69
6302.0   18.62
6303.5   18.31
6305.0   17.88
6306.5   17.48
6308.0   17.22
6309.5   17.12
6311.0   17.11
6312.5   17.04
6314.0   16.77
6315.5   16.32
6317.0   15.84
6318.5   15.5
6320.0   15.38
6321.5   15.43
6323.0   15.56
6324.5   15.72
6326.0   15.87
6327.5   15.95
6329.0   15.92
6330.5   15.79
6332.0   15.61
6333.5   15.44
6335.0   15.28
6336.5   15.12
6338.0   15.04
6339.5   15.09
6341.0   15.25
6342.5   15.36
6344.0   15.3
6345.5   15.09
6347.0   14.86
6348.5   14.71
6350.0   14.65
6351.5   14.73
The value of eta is 15.7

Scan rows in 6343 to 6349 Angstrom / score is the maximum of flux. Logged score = 15.3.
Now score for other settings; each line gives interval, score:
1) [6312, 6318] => 17.04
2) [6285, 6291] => 16.12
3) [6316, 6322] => 15.84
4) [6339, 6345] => 15.36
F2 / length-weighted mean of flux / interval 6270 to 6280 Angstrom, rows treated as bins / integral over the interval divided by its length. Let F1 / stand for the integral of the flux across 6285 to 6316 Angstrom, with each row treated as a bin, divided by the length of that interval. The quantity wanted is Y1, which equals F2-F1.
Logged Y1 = -1.0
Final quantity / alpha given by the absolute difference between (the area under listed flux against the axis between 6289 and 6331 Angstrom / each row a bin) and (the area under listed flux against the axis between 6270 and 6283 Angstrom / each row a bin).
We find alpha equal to 497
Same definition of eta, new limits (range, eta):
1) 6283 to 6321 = 16.9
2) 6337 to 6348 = 15.1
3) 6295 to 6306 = 18.2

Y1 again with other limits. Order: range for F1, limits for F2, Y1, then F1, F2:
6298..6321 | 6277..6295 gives -1.1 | 17.2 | 16.1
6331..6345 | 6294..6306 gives 2.8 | 15.3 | 18.1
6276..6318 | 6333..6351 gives -1.8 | 16.8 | 15.1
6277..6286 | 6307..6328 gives 0.4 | 15.8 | 16.2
